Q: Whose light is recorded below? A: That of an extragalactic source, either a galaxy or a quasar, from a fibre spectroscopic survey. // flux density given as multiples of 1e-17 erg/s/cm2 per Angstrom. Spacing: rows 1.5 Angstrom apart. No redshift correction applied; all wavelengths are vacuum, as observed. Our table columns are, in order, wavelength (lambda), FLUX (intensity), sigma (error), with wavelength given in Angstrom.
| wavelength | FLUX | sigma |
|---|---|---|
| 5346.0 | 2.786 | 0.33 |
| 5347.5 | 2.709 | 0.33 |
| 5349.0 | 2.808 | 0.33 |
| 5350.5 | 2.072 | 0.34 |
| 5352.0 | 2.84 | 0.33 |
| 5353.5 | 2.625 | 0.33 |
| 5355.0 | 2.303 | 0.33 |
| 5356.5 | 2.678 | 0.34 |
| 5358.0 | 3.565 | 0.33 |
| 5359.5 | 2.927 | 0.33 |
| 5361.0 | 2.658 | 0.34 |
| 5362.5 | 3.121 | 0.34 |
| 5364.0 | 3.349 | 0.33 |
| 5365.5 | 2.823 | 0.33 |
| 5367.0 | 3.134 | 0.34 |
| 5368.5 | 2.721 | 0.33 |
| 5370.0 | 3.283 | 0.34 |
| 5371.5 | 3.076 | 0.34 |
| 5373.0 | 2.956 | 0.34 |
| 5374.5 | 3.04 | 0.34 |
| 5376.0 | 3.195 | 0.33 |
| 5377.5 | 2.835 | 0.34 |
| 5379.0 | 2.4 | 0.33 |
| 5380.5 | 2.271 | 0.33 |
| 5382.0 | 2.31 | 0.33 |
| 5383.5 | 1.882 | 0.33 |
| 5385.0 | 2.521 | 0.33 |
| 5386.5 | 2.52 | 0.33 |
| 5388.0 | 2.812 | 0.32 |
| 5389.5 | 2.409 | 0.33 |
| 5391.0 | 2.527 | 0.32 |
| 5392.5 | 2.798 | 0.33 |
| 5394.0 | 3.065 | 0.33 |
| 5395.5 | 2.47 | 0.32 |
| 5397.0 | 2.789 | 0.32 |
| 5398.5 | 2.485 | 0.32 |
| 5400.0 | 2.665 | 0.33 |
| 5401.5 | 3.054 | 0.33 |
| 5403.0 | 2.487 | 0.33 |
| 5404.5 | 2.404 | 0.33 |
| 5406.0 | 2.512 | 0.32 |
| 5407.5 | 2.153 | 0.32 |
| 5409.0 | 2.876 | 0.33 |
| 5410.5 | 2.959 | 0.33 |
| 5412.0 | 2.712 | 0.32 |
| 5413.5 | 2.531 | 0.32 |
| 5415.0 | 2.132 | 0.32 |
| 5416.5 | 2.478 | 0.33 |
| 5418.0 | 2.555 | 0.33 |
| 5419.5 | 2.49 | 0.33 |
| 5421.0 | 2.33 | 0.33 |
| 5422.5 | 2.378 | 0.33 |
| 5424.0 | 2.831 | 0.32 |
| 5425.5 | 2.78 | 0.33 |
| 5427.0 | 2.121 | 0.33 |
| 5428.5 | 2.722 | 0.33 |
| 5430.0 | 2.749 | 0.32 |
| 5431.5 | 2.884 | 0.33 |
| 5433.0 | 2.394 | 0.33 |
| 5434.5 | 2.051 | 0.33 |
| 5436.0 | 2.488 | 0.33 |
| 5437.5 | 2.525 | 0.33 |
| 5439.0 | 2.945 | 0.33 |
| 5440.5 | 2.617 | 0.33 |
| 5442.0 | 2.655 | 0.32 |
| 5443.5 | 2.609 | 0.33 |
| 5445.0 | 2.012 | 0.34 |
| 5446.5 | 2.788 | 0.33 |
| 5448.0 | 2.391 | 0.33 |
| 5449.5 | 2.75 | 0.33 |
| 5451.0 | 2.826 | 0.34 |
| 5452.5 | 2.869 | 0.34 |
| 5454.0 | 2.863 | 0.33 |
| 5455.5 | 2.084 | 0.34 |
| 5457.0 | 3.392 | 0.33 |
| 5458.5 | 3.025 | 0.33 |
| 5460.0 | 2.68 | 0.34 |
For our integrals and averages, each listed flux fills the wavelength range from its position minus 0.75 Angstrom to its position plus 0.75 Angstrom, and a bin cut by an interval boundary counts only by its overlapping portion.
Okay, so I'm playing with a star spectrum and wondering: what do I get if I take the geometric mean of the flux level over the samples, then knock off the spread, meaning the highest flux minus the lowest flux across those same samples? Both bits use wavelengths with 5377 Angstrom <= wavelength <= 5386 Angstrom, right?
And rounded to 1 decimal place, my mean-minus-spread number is 1.4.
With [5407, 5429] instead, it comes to 1.7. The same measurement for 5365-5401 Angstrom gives 1.3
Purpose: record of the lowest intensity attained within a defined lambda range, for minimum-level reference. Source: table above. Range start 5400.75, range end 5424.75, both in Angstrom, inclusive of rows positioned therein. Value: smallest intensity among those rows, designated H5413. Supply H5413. 2.132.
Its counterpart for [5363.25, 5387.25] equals 1.882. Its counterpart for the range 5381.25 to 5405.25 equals 1.882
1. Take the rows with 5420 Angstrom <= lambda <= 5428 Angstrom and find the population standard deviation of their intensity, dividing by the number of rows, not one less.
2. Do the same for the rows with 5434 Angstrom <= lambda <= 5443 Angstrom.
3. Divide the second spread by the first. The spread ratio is 1.0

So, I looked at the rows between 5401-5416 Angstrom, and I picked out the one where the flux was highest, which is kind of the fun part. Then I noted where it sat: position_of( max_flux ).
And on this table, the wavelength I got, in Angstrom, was 5401.5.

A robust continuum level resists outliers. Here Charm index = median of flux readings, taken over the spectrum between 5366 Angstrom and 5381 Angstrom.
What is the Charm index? 3.00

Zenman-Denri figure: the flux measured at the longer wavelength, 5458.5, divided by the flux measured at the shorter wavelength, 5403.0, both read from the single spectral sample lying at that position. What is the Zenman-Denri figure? 1.22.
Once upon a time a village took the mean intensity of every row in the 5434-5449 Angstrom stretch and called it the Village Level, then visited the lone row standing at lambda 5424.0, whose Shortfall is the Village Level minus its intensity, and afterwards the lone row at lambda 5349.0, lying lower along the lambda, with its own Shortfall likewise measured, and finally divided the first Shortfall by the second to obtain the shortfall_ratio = 1.1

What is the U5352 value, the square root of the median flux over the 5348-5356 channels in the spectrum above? 1.62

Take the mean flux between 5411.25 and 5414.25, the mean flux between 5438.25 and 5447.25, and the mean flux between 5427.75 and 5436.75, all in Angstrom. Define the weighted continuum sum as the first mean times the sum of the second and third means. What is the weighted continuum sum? 13.5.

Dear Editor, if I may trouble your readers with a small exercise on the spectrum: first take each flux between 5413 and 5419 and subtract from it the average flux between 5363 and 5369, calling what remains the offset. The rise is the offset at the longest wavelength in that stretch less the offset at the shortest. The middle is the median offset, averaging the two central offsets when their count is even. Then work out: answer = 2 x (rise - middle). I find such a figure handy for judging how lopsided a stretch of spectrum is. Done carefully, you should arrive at 1.1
